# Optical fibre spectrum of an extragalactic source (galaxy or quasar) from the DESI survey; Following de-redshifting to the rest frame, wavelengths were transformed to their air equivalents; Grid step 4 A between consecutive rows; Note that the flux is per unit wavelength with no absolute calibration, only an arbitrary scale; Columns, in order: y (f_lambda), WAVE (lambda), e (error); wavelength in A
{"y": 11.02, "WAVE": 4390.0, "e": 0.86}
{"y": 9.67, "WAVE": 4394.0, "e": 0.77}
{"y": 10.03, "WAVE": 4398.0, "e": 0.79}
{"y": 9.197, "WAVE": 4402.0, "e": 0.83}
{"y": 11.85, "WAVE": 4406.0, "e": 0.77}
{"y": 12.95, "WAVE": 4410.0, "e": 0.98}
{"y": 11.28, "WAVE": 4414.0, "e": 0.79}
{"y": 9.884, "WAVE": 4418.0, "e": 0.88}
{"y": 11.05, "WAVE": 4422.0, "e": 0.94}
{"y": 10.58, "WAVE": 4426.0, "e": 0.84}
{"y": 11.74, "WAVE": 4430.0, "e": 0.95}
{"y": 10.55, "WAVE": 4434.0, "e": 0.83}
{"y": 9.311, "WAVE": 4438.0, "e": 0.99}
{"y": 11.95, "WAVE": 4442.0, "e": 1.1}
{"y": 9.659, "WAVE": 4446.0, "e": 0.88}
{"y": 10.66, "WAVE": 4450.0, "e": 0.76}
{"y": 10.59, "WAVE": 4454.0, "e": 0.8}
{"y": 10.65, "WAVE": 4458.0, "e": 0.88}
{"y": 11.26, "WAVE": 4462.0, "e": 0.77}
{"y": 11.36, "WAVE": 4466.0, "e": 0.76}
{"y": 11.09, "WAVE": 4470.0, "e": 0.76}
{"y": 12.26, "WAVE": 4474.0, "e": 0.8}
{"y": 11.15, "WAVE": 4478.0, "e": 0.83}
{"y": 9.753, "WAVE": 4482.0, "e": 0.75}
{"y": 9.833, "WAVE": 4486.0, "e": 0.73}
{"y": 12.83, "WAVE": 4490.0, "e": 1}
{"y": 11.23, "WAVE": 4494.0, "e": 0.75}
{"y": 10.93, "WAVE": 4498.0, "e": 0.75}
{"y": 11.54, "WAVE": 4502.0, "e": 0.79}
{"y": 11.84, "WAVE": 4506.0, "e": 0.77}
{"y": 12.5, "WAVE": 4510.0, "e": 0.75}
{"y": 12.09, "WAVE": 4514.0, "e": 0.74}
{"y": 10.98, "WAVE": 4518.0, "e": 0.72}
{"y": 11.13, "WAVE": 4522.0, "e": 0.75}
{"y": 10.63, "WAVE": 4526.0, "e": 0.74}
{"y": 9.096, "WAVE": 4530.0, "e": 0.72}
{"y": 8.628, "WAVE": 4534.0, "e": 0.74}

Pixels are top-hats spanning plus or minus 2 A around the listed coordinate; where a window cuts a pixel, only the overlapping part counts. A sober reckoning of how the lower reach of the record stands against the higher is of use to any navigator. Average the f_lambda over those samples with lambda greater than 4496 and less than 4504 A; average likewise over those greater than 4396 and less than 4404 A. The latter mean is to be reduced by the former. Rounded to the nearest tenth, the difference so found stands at -1.6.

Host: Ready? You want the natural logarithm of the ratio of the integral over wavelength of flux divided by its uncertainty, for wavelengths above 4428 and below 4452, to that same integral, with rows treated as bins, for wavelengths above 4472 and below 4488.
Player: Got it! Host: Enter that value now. 0.2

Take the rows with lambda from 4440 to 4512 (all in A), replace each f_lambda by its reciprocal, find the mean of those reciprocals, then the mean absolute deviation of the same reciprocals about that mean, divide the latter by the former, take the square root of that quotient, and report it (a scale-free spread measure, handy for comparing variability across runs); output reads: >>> 0.251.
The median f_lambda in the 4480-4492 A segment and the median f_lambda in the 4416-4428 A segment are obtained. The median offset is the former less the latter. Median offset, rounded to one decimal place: -0.7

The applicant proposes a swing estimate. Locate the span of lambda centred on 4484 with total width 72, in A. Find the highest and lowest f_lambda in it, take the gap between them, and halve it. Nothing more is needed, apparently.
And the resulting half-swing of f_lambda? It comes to 1.5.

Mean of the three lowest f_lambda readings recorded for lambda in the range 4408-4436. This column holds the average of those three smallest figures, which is 10.3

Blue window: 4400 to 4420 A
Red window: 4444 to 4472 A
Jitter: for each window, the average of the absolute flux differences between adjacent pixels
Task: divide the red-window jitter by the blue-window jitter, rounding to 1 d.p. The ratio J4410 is 0.2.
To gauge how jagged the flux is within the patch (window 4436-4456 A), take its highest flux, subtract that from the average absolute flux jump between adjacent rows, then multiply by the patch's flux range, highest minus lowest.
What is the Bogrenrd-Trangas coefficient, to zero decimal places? -28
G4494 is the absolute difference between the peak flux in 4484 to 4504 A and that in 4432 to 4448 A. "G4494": 0.88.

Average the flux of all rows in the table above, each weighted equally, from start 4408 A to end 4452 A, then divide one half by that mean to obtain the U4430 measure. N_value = 0.0460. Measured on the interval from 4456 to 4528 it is 0.0443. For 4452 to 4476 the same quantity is 0.0446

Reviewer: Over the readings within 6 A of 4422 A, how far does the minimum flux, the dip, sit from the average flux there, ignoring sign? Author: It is 0.6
